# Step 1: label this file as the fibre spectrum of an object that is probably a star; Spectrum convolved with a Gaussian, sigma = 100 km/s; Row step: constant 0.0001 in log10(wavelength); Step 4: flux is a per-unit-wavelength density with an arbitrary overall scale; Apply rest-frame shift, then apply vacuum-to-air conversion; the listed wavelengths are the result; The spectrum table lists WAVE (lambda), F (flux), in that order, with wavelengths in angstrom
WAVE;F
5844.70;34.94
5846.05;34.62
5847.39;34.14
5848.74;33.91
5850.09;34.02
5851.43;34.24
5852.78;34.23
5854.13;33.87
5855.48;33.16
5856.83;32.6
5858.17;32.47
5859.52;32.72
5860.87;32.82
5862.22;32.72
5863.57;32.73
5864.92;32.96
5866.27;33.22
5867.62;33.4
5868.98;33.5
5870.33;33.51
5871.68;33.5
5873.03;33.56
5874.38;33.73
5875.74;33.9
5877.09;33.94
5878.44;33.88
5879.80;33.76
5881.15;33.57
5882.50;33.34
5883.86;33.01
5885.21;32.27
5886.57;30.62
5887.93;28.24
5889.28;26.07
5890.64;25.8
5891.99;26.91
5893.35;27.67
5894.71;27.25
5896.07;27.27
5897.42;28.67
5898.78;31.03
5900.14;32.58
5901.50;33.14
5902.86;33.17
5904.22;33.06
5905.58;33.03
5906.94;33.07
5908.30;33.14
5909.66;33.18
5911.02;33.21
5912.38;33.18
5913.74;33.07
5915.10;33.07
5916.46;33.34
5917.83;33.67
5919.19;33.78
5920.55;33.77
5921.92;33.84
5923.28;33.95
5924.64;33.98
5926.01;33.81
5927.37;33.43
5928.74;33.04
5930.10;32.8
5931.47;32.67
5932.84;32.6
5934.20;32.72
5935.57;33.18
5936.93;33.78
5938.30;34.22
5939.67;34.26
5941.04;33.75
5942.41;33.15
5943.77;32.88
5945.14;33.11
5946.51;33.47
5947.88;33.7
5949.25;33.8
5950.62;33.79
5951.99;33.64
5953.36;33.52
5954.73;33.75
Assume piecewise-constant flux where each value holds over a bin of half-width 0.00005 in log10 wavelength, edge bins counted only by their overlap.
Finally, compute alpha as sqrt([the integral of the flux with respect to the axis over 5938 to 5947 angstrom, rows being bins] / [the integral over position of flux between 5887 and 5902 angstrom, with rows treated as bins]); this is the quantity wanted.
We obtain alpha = 0.8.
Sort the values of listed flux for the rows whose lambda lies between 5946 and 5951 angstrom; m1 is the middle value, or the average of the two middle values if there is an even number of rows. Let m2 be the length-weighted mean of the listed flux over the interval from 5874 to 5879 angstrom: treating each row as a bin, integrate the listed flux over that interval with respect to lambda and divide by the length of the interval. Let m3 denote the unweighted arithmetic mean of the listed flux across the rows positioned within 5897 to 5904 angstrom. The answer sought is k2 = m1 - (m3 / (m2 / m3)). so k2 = 4.0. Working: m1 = 33.7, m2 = 33.9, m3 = 31.7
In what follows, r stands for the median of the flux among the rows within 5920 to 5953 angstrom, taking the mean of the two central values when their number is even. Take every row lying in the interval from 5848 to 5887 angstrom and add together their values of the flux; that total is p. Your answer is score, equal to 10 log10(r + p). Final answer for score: 30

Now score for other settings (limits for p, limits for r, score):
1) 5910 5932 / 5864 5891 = 28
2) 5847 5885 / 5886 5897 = 30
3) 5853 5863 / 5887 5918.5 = 24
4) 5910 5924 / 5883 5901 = 26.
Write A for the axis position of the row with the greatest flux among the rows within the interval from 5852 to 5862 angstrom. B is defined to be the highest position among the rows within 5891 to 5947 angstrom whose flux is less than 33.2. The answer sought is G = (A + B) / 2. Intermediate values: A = 5852.78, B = 5945.14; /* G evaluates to 5899.0 angstrom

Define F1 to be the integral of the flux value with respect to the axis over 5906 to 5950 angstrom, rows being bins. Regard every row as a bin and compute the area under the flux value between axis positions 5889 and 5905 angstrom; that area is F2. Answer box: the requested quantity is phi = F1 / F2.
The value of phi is 3.1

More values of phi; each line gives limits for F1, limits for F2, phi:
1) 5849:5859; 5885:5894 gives 1.3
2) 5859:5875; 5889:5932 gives 0.4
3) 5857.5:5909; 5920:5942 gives 2.2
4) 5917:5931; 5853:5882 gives 0.5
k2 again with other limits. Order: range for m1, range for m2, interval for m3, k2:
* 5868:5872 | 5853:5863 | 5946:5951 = -0.9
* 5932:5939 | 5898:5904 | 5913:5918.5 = -1.0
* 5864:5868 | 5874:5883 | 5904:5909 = 0.8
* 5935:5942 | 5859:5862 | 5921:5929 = -0.8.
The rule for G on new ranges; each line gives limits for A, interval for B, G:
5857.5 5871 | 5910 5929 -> 5899.5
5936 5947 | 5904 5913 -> 5926.0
